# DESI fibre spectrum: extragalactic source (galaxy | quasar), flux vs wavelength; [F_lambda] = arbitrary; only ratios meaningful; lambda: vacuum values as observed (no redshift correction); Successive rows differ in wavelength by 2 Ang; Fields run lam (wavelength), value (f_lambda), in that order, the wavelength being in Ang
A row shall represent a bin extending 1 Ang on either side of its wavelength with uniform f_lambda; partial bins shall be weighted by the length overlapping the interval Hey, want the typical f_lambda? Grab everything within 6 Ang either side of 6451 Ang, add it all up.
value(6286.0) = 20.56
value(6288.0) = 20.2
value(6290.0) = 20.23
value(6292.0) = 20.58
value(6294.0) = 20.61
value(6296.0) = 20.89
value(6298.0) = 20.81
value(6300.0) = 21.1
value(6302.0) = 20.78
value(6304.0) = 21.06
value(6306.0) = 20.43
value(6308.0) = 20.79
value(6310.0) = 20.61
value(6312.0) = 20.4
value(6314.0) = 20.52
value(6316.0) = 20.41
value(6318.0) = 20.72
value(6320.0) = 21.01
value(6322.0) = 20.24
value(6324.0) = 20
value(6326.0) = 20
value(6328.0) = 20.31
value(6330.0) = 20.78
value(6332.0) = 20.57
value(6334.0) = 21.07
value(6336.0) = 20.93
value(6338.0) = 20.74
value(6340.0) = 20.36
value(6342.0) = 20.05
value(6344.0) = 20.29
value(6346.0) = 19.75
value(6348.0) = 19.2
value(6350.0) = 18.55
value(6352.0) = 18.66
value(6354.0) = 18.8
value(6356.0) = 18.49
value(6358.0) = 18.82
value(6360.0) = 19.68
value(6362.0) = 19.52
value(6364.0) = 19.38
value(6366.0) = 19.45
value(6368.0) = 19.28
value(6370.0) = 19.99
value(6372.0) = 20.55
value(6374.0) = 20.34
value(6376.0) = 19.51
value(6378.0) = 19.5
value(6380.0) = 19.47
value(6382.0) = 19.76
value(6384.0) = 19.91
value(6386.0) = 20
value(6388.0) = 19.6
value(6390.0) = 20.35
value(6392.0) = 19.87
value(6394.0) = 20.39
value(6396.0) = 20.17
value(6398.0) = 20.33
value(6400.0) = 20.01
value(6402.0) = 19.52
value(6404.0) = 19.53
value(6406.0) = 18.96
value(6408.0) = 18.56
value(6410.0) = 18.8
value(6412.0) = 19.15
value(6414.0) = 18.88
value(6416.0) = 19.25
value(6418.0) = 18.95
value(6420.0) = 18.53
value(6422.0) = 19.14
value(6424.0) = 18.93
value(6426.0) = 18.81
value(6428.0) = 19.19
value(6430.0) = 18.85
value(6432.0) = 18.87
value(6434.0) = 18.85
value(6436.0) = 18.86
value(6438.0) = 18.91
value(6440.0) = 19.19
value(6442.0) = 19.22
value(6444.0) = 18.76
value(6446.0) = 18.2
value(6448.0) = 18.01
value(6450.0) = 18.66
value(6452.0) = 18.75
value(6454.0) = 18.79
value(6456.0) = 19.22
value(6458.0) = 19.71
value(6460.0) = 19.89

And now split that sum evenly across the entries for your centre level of 18.6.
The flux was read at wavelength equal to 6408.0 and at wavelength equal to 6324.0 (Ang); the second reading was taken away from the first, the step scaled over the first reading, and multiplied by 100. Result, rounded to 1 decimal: -7.8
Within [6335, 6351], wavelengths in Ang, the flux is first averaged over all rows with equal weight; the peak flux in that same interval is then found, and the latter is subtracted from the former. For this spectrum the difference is -0.9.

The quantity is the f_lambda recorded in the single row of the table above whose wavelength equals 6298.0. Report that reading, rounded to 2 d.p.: 20.81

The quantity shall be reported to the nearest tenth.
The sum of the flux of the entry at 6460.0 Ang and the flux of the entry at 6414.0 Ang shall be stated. 38.8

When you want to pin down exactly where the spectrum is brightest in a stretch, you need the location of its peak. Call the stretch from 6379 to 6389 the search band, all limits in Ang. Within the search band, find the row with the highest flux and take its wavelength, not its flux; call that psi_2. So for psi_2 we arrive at 6386.0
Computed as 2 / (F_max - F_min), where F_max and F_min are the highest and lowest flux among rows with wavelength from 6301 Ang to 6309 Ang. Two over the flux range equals 3.2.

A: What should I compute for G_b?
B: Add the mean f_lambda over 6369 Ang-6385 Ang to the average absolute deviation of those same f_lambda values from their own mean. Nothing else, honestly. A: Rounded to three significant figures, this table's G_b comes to 20.2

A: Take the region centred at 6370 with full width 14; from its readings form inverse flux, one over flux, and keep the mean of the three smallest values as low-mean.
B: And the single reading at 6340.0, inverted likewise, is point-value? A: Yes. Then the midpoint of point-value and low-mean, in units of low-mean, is 0.9983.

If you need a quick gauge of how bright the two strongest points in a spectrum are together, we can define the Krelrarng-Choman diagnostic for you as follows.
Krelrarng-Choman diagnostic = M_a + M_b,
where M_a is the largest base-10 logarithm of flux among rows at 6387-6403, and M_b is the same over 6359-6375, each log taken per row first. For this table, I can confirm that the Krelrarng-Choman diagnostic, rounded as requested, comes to 2.62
